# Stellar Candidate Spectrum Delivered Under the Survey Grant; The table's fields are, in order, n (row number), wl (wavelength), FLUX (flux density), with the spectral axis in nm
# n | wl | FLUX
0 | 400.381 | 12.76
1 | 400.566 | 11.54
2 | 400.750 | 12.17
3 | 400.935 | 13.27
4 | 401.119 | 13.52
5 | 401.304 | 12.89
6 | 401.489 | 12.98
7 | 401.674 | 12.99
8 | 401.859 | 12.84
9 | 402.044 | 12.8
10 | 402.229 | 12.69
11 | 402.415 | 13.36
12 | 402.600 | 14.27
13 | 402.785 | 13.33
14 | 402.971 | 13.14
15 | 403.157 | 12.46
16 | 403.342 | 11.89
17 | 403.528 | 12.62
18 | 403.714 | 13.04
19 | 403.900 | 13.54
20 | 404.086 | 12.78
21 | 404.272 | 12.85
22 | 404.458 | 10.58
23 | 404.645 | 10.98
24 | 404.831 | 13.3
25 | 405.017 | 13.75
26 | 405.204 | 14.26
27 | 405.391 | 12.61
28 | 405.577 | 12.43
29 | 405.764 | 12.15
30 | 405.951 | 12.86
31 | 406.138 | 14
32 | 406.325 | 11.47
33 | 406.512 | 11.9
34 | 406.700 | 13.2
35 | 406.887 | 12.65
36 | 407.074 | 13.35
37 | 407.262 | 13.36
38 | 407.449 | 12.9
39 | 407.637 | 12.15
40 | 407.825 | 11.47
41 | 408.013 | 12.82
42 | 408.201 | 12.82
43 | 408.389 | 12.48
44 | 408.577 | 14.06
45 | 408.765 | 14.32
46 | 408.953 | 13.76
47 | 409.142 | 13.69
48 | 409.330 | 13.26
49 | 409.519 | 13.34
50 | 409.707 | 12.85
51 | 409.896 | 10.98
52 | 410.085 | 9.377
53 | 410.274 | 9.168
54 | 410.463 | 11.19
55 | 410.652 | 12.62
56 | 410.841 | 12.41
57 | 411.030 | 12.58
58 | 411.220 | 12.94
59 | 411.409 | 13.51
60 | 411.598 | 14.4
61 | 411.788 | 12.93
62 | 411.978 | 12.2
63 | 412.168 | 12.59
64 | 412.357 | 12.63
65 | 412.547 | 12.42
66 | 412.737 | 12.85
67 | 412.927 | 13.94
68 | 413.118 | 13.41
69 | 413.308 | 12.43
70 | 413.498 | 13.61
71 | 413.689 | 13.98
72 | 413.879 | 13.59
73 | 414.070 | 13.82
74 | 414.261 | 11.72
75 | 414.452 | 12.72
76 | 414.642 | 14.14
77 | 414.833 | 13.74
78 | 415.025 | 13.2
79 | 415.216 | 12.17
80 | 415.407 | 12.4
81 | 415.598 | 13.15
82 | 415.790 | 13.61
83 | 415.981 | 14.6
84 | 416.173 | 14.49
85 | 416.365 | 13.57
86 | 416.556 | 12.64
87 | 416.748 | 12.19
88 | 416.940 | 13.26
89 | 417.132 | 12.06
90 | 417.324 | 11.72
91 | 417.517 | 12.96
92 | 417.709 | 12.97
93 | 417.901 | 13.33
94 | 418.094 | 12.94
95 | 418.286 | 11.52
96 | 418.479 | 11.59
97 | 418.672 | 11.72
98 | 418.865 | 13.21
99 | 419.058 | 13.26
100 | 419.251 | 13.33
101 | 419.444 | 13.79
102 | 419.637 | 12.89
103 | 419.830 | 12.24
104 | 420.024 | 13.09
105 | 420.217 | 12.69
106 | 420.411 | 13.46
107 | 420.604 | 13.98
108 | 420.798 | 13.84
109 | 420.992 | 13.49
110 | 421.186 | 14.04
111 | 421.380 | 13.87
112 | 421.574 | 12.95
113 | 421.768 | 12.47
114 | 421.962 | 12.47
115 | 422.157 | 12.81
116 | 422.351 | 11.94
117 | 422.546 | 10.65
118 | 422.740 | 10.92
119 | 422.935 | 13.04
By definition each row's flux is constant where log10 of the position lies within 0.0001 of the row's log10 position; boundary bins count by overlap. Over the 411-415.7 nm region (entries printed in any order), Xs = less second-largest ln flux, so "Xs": -2.649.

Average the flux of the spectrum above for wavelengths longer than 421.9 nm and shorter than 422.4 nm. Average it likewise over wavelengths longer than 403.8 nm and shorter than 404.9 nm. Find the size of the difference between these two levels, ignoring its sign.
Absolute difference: 0.1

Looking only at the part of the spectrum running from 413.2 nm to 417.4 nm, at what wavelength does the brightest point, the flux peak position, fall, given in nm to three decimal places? 415.981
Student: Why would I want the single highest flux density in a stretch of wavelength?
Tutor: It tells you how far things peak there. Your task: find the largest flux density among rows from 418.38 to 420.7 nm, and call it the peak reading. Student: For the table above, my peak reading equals 13.98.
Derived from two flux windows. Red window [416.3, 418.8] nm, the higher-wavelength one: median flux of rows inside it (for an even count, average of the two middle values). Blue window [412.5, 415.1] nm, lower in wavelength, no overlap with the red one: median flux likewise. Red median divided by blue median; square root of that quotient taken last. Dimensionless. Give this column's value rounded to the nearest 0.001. 0.968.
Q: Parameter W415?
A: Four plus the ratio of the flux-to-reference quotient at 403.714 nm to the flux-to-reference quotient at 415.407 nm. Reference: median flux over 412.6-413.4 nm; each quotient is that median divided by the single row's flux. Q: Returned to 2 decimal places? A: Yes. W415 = 4.95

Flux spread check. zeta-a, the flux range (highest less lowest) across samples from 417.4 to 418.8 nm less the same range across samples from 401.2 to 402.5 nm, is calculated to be 1.1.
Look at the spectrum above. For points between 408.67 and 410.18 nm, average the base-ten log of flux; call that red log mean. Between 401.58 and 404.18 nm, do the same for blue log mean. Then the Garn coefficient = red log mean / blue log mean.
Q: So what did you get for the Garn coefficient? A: 0.99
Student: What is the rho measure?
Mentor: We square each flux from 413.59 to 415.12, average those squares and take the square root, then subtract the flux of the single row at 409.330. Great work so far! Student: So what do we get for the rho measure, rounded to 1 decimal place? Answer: 0.1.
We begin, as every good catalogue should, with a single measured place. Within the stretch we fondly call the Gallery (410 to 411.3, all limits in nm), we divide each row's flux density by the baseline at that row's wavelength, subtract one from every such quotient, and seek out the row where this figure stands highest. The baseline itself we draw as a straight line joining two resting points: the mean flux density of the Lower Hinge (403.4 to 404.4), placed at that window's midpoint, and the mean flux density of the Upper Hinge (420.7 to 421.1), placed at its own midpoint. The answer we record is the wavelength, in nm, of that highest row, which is 411.220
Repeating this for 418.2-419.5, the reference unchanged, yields 419.444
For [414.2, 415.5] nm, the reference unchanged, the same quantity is 414.642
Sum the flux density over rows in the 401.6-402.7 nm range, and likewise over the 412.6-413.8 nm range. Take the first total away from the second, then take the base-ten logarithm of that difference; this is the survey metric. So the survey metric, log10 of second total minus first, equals 0.10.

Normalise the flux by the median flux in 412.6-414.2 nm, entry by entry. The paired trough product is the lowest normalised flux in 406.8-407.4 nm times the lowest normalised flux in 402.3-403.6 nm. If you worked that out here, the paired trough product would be 0.81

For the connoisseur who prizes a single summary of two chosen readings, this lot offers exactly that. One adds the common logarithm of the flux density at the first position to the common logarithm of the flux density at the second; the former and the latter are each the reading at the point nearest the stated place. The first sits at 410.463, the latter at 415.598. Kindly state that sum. 2.17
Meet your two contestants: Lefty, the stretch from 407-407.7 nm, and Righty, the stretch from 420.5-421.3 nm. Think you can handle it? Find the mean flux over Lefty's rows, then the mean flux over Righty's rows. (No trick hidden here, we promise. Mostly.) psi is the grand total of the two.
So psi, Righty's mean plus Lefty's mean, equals 26.8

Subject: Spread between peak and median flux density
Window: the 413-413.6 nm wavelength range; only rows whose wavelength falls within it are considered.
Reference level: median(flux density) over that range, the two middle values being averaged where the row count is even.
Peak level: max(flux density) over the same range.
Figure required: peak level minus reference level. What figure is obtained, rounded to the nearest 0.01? 0.20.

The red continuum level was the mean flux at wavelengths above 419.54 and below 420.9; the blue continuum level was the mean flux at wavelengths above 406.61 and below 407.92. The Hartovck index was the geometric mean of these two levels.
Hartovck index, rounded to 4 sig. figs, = 12.95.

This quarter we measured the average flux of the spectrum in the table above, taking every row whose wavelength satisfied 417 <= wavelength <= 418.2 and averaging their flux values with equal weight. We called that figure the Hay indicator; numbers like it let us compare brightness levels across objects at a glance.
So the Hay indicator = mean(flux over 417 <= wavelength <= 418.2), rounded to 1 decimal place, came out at 12.7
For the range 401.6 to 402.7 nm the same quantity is 13.2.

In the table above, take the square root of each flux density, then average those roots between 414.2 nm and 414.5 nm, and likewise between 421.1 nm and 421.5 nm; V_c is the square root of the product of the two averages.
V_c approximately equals 3.61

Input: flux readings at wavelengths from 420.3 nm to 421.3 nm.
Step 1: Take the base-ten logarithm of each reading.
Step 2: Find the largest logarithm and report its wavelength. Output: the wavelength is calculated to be 421.186 nm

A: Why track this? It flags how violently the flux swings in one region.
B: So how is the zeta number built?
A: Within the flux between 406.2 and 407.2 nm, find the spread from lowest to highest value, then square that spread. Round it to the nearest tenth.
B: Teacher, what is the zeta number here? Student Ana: 3.5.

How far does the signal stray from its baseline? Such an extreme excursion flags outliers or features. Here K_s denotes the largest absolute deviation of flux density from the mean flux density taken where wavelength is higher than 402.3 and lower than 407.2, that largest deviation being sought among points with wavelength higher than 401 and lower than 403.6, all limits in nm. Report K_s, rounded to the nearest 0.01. 1.47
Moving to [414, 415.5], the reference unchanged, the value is 1.34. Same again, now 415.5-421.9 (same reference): 1.80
